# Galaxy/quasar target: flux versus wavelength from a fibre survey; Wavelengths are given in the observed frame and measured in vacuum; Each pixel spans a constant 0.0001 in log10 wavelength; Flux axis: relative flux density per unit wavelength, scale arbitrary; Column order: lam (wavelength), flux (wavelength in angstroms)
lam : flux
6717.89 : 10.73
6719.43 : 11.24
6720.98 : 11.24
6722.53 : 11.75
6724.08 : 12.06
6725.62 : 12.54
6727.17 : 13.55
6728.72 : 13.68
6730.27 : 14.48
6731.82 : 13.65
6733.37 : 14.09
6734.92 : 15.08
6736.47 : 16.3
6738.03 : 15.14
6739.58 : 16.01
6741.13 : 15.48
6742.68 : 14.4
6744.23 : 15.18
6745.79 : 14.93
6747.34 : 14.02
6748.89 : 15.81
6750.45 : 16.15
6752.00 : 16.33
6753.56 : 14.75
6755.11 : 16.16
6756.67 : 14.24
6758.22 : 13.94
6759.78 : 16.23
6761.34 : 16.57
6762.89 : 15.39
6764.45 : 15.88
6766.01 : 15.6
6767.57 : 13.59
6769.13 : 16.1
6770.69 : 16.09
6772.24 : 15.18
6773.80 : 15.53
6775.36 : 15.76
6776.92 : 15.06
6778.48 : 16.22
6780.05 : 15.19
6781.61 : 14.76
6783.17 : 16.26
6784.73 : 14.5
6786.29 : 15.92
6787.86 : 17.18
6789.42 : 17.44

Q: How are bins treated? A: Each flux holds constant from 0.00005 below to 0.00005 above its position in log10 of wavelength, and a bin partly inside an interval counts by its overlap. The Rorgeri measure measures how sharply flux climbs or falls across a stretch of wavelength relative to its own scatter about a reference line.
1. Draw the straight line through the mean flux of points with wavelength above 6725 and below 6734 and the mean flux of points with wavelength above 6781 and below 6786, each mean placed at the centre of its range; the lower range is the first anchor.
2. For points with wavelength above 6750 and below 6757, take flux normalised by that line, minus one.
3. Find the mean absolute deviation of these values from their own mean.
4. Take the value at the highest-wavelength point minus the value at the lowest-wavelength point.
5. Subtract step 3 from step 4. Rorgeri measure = -0.21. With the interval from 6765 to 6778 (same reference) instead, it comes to -0.10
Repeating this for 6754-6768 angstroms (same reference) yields -0.26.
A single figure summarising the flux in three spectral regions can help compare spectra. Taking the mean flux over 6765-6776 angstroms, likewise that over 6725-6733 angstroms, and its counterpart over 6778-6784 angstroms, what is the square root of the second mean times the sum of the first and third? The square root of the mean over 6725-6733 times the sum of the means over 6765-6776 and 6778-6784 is 20.5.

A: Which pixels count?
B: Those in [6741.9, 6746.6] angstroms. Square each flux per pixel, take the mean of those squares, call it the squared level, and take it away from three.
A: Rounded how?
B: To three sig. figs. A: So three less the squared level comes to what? -217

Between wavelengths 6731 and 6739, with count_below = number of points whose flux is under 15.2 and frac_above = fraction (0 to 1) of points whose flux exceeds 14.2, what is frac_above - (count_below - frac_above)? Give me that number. -2.8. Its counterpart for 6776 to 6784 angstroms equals -1.0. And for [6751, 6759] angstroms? -1.4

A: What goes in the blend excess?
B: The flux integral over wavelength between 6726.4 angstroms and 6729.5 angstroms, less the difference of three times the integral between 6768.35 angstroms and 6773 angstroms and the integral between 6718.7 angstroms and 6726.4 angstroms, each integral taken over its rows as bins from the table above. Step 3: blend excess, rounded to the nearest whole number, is -88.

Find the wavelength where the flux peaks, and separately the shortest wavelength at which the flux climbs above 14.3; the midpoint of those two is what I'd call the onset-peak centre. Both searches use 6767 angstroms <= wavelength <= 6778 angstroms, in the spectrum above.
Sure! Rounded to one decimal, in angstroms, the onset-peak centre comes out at 6769.1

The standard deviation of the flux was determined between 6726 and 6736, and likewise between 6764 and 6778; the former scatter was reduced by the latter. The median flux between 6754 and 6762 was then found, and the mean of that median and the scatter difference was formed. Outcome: 7.99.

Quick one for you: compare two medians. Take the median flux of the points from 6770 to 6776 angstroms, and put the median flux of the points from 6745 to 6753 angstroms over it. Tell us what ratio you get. 1.01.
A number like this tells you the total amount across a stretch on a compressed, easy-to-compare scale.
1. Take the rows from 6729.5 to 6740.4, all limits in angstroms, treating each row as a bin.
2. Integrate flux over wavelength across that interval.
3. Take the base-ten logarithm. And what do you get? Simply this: 2.21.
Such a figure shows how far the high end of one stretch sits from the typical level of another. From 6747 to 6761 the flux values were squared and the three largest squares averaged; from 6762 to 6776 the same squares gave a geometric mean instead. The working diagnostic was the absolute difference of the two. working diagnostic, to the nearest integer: 25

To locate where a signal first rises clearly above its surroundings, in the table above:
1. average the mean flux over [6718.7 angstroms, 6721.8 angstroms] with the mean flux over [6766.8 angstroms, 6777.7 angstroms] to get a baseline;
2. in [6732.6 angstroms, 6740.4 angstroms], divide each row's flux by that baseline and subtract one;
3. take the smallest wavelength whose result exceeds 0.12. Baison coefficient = 6734.92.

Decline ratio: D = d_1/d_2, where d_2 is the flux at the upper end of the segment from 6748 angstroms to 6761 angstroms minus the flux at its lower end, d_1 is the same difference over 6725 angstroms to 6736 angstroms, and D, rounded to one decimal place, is 6.0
